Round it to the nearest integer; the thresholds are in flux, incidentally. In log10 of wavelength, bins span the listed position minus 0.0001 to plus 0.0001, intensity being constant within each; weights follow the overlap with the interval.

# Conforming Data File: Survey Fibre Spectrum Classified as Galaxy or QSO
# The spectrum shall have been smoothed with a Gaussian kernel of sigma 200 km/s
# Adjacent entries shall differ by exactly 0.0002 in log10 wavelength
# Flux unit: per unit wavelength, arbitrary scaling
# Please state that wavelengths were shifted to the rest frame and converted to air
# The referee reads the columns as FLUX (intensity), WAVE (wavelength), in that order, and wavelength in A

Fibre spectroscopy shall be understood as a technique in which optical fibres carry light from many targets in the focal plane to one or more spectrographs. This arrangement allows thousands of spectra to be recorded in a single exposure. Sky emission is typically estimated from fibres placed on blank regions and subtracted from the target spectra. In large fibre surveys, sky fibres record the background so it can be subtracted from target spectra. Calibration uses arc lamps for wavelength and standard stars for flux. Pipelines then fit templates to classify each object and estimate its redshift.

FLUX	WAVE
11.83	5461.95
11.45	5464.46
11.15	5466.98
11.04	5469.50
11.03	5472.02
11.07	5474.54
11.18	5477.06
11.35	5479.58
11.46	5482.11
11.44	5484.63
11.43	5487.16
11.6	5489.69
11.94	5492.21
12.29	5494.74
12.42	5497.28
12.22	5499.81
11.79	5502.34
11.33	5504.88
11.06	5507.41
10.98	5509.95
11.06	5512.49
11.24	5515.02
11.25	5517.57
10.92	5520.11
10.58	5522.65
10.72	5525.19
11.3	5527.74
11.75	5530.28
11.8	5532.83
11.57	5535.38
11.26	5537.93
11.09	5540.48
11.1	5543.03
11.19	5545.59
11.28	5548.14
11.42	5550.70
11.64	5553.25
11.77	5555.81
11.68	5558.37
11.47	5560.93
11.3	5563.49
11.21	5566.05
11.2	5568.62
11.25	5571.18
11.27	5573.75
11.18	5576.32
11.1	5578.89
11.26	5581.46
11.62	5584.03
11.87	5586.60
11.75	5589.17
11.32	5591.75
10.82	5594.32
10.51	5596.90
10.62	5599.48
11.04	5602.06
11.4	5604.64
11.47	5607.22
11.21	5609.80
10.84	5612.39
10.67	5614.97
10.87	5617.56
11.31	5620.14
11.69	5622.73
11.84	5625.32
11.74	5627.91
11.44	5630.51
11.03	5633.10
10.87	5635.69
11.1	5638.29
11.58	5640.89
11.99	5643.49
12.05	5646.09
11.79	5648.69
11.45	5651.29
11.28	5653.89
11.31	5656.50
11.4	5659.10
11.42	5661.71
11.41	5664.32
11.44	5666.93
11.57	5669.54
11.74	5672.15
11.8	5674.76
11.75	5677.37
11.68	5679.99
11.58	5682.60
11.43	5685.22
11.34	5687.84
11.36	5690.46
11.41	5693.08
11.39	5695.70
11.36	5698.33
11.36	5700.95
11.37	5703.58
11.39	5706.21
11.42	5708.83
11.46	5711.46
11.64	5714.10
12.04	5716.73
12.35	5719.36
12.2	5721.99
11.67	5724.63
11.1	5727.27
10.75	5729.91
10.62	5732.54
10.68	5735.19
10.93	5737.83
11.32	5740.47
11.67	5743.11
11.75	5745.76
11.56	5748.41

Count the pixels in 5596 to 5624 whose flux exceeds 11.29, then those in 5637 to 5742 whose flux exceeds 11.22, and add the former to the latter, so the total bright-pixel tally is 38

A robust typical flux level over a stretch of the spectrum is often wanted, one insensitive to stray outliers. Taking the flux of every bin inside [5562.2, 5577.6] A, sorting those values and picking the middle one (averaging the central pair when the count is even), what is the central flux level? 11.2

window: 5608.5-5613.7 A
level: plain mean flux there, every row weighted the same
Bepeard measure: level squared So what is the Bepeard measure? 122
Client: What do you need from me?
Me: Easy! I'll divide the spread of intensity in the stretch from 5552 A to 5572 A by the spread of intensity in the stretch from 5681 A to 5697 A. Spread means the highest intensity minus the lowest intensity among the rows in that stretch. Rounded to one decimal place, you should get 2.4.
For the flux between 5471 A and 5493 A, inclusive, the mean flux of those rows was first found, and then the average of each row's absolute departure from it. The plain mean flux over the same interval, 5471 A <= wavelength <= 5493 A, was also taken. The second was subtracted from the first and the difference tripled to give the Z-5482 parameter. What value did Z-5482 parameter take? -33.5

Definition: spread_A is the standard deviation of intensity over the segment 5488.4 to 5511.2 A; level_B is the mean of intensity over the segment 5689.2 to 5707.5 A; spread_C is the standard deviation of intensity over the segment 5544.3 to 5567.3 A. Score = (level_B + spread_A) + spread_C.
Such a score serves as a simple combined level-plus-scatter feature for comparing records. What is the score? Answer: 12.1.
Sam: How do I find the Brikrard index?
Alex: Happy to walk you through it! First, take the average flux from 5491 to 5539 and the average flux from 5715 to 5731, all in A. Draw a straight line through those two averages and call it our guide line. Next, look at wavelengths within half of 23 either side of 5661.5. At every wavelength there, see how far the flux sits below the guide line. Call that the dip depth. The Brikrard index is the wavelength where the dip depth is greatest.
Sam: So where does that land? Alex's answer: 5653.89 A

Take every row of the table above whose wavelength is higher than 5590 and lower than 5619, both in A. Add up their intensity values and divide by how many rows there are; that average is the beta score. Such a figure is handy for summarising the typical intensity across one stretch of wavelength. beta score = 11.0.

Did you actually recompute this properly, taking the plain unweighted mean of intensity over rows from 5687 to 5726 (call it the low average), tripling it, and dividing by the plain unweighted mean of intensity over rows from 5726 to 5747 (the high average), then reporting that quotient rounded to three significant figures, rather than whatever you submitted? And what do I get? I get 3.13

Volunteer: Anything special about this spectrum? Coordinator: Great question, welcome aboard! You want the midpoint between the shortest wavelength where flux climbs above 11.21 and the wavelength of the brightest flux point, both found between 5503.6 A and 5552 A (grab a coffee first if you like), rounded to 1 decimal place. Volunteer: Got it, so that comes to 5518.9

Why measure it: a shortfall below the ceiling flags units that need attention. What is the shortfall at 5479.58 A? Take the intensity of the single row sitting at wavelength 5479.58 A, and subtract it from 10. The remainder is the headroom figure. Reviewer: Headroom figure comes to -1.35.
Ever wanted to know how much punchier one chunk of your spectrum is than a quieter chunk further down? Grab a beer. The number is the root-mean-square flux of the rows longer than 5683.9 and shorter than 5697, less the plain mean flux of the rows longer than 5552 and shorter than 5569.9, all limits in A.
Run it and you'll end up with -0.1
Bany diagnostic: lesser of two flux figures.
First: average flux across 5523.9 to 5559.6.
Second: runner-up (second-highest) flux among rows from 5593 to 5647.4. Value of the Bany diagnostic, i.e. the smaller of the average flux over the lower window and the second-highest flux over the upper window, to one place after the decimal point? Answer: 11.4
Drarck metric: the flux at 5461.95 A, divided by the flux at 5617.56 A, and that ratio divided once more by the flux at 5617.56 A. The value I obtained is 0.1001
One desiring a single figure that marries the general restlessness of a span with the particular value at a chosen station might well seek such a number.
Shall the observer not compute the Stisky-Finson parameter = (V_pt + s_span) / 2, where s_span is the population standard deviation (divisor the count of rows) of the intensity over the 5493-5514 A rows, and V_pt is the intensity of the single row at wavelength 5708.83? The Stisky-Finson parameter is 6.0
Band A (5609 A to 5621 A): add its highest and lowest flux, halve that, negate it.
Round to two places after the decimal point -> -10.99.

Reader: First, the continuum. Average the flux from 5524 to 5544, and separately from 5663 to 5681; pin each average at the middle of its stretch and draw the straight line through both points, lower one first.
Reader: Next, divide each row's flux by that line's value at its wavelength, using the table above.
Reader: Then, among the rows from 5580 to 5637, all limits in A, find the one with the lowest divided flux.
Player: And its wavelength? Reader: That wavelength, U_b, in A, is 5596.90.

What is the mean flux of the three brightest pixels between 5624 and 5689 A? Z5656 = 12.0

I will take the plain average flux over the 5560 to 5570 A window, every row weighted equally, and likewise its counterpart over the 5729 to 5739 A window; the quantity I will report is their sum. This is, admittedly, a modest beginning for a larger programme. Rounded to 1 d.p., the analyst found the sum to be 22.0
